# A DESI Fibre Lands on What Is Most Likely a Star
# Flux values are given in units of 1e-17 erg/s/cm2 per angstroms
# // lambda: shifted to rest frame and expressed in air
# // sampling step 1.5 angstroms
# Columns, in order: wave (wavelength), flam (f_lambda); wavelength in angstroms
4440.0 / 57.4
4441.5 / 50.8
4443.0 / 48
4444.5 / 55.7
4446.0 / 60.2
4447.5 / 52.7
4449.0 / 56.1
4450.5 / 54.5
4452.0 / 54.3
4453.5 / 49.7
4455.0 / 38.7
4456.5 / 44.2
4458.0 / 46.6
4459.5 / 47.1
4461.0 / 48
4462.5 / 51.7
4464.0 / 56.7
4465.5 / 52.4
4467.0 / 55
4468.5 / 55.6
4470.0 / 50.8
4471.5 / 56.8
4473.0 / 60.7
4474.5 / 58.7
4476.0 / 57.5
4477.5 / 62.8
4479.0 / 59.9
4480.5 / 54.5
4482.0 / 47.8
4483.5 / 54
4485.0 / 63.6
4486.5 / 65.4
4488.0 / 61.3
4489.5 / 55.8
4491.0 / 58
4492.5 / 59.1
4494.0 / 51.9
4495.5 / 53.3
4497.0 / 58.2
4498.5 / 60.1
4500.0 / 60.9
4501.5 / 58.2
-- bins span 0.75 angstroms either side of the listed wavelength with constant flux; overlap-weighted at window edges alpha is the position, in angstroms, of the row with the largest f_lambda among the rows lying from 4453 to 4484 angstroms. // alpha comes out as 4477.5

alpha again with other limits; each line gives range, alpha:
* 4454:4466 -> 4464.0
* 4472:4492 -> 4486.5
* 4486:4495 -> 4486.5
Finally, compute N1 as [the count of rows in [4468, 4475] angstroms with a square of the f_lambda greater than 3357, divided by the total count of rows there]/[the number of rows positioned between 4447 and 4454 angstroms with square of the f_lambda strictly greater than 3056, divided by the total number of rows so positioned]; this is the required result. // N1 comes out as 2.0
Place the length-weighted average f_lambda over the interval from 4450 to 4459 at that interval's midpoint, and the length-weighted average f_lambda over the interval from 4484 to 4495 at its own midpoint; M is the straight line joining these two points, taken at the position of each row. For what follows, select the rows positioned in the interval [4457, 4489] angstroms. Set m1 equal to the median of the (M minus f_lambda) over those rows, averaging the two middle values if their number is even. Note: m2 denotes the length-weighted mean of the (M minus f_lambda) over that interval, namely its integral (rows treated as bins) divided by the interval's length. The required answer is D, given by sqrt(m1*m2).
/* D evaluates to 2.2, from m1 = -2.8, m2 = -2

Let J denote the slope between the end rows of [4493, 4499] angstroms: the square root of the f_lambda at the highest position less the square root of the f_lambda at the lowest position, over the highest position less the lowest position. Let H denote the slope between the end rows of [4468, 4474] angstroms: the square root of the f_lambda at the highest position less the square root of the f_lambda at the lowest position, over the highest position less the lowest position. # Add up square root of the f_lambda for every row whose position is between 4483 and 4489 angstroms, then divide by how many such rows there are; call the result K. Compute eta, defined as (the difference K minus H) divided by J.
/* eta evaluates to 63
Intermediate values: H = 0.07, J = 0.12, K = 7.81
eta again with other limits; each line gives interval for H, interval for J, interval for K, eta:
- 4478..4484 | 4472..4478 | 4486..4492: 264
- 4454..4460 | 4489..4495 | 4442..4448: -122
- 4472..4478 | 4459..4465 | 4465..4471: 49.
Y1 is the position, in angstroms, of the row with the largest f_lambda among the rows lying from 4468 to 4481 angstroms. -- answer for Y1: 4477.5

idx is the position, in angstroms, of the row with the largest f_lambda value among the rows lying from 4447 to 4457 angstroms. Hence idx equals 4449.0 angstroms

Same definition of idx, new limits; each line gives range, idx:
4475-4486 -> 4485.0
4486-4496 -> 4486.5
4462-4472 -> 4471.5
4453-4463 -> 4462.5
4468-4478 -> 4477.5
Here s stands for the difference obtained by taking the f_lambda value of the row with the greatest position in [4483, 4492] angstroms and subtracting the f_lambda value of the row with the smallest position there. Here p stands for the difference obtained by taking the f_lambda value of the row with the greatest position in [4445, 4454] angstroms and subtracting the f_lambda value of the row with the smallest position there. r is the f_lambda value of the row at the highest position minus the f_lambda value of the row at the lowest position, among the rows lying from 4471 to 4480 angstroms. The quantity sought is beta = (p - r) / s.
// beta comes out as -3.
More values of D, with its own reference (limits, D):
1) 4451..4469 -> 0.7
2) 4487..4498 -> 3.1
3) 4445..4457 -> 5.9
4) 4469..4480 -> 4.0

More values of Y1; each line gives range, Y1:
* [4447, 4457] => 4449.0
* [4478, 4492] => 4486.5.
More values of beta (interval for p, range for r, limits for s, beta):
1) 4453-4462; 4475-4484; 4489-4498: 1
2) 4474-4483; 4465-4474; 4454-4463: -1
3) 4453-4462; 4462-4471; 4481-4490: 0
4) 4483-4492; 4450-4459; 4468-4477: 6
